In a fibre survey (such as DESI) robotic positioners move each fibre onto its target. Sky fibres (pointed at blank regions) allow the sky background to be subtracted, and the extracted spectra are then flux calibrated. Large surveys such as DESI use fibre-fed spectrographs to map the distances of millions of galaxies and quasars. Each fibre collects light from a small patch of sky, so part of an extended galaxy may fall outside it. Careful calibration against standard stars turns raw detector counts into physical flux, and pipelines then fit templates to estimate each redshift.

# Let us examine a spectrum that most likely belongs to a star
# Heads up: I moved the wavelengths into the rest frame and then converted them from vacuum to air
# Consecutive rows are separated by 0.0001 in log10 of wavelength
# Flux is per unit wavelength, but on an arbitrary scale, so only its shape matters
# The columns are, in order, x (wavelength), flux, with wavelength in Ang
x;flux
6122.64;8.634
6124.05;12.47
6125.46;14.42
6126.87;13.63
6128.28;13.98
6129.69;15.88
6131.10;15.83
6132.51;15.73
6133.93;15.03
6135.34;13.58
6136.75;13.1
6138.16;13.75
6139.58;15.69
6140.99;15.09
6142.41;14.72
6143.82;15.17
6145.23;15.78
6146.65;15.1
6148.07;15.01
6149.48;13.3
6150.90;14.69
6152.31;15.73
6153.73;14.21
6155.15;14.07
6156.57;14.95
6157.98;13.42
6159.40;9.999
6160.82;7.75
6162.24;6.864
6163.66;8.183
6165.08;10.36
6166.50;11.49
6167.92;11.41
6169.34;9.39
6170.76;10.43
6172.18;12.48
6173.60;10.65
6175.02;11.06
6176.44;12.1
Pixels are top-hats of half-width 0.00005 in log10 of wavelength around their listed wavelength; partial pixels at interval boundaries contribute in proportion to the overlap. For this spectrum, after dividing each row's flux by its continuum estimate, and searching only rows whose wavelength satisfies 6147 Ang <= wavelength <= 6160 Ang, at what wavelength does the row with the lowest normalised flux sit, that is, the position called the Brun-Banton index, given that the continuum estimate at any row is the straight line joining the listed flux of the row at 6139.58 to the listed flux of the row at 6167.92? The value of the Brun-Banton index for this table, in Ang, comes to 6159.40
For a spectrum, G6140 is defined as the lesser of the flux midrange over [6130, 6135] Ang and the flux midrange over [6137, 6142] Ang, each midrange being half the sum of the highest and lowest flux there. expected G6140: 15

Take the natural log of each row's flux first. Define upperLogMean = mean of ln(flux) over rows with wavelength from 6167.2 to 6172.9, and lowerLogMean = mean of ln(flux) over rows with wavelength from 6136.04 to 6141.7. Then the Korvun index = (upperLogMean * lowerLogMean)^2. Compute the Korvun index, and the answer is 40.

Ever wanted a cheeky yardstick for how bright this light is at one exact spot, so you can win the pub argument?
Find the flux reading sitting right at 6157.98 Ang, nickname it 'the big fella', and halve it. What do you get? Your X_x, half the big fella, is 6.7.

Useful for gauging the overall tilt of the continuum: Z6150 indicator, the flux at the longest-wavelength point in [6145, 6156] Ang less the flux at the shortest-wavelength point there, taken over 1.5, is -1.1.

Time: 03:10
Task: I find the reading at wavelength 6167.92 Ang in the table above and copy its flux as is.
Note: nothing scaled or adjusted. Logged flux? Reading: 11.41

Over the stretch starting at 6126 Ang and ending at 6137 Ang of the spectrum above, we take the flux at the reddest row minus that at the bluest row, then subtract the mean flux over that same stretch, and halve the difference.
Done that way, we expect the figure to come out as -7.6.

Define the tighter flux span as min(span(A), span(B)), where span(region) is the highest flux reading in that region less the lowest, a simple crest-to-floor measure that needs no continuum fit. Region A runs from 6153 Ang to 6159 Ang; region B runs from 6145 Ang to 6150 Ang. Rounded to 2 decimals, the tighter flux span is 1.53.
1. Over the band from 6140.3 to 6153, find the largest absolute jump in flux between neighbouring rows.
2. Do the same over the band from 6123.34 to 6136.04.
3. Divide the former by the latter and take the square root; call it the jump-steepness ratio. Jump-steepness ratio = 0.94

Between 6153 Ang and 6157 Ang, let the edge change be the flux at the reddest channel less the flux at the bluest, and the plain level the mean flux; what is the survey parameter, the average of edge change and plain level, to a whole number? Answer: 8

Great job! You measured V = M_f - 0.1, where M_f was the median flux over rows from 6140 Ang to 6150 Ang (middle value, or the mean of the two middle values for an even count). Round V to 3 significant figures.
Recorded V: 15.0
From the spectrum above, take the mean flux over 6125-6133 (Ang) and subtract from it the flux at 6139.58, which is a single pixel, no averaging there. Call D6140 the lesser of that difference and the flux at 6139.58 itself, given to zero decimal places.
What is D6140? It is -1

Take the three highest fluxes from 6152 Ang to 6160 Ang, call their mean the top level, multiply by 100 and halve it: 748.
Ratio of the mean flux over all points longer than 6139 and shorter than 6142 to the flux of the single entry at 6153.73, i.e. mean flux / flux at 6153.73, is 1.1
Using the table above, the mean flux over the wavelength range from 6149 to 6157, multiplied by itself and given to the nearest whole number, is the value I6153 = 210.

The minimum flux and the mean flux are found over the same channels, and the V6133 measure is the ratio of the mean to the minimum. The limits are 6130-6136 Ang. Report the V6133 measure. 1.11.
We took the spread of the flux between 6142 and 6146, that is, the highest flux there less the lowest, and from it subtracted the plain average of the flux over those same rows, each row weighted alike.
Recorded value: -14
